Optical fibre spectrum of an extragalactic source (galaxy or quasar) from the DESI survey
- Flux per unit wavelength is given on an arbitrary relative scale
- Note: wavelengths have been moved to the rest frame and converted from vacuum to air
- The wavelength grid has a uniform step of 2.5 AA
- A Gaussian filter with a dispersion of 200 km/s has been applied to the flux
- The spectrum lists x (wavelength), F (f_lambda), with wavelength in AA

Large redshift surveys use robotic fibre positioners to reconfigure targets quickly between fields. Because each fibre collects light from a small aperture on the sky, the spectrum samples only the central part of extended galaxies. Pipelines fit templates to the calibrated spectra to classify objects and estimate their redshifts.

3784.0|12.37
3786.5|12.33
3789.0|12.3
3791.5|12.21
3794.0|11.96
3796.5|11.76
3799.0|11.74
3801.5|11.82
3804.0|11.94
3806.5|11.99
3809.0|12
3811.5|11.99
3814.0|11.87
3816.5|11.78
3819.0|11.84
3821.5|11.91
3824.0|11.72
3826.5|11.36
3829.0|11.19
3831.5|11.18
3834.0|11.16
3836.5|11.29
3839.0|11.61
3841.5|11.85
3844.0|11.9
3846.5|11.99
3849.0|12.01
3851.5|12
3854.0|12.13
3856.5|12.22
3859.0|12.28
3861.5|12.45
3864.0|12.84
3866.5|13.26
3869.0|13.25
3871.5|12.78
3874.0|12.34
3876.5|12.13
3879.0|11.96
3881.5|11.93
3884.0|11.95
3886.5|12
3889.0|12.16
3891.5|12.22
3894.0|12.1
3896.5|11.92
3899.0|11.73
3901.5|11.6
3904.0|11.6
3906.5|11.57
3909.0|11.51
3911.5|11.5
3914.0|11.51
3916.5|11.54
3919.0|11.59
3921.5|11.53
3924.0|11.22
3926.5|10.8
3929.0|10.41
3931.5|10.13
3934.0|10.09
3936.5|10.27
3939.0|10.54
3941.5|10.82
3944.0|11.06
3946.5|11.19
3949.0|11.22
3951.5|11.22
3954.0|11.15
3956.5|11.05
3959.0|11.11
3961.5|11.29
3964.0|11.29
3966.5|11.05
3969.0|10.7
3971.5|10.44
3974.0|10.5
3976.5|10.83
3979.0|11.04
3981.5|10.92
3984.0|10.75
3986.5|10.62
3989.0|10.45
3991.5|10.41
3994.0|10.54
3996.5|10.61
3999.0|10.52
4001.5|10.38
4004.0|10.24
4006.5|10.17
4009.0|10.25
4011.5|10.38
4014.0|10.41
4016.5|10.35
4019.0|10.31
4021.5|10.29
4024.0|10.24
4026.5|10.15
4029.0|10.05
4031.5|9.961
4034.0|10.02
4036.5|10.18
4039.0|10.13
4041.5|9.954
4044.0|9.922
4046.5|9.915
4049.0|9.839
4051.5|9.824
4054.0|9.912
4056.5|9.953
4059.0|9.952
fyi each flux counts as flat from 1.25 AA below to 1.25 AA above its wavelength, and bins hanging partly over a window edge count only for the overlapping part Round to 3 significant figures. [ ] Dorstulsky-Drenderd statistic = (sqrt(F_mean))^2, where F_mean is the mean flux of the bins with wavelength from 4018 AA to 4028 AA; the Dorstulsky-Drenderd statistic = 10.2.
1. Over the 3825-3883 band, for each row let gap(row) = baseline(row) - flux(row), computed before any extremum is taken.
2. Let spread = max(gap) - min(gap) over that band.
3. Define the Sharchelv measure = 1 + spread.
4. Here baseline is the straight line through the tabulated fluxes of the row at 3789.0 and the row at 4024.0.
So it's 3.4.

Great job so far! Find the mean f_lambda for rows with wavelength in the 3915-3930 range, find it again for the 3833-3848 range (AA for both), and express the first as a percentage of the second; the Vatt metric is 96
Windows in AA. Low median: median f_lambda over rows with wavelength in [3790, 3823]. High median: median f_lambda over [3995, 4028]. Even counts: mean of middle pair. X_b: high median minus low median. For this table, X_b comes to -1.6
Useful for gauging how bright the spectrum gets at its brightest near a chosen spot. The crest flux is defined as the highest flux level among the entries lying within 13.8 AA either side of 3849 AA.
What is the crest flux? 12.45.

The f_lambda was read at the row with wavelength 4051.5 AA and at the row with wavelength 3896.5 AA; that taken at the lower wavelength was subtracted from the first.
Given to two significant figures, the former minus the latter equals -2.1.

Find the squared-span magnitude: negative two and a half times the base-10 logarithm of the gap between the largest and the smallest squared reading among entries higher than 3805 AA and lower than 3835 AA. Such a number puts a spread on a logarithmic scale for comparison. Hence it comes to -3.2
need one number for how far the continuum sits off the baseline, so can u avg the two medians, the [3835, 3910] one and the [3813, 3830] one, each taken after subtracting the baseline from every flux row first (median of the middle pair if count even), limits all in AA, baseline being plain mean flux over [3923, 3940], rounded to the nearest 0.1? 1.4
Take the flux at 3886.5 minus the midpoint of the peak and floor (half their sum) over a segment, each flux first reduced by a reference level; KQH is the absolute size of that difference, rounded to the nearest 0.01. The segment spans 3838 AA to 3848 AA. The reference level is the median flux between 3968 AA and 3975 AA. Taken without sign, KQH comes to 0.20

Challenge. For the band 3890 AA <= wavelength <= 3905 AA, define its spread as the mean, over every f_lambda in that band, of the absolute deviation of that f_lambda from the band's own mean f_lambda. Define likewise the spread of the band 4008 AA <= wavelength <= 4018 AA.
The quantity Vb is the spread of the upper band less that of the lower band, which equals -0.17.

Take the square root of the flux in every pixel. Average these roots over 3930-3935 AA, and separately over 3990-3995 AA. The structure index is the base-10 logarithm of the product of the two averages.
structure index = 1.01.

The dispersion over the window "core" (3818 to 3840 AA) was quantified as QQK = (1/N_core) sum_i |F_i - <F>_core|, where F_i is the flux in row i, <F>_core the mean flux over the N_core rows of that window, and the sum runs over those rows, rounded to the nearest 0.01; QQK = 0.26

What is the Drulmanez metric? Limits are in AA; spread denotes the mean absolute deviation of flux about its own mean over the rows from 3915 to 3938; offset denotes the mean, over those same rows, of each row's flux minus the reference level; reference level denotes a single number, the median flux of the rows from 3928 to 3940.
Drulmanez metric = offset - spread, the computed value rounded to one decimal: 0.0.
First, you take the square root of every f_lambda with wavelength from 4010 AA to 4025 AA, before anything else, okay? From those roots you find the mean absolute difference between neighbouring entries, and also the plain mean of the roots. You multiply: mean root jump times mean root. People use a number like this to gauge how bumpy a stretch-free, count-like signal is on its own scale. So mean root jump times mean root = 0.020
